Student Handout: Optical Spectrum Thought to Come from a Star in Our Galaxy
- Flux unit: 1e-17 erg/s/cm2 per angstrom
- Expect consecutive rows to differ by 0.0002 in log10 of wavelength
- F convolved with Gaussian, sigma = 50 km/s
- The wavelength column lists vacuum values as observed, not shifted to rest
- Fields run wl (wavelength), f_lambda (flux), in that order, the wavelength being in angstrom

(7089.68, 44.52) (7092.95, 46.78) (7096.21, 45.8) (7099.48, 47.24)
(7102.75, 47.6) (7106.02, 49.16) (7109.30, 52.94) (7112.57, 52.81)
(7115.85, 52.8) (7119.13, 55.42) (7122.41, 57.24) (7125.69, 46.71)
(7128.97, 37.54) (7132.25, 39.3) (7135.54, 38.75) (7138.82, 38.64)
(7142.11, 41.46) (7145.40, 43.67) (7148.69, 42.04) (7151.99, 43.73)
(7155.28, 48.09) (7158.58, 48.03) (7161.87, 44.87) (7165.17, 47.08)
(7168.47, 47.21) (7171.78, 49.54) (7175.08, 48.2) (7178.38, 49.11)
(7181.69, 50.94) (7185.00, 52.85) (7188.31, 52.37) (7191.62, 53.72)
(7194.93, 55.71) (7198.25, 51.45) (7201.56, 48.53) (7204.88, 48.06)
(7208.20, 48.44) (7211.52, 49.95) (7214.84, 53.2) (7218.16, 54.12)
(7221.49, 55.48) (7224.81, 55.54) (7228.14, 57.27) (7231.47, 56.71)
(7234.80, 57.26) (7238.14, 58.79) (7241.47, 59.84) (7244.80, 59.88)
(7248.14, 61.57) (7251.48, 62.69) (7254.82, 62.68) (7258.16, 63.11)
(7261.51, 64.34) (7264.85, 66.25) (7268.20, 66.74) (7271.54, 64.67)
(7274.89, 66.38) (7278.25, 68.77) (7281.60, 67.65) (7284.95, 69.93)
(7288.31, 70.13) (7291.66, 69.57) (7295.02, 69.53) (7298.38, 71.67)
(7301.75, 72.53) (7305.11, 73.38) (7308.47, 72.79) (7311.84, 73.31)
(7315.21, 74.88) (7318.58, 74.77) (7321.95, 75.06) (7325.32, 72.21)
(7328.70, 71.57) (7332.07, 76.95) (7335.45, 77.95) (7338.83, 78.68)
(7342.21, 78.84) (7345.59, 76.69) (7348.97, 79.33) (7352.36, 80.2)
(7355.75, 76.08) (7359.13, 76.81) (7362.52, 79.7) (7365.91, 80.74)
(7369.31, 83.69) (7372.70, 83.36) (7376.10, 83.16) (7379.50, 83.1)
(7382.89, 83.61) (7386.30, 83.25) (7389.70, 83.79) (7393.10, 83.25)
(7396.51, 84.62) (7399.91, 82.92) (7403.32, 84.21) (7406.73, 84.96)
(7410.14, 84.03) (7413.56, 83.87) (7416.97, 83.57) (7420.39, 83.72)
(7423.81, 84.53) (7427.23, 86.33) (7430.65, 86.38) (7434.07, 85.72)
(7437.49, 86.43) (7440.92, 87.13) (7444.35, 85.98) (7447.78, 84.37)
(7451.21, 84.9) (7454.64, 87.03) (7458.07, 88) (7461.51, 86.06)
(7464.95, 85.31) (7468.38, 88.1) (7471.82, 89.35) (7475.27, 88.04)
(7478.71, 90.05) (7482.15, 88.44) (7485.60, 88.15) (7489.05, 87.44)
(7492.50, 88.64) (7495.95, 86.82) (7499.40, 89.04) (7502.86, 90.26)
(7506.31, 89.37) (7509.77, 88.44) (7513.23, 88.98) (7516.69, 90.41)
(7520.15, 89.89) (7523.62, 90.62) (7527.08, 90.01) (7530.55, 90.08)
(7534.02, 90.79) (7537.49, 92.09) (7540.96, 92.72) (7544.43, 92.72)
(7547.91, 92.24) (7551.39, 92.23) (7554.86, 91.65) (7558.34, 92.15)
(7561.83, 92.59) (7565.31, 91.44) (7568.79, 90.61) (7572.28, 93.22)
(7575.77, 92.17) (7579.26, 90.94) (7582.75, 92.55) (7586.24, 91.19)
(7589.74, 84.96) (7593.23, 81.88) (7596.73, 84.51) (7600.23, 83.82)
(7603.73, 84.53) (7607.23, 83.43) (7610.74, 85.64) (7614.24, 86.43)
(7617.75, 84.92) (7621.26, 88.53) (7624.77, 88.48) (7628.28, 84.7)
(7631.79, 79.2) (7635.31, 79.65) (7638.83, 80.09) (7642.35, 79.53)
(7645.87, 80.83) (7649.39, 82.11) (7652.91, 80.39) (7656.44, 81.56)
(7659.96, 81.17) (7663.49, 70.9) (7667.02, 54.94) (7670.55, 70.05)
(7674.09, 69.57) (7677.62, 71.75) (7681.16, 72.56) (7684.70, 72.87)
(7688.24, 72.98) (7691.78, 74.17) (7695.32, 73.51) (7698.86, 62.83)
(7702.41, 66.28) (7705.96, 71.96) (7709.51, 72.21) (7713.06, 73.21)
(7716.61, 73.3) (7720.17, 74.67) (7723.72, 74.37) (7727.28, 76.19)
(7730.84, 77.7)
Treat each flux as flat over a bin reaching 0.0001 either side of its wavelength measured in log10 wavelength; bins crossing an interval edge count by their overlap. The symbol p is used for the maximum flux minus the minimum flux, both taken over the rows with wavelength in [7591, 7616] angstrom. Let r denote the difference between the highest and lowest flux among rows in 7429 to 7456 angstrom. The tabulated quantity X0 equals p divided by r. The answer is 1.6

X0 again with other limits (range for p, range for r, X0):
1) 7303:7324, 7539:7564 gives 2.1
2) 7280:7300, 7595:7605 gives 5.7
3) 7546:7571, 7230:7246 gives 0.6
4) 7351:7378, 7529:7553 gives 2.9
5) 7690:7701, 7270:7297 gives 2.1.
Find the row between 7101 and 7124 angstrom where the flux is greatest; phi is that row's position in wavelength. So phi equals 7122.41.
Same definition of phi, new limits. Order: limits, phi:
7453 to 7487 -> 7478.71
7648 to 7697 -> 7649.39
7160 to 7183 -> 7181.69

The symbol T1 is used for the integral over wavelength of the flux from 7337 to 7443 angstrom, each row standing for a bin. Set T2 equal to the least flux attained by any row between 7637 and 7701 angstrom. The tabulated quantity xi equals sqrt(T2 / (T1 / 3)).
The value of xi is 0.14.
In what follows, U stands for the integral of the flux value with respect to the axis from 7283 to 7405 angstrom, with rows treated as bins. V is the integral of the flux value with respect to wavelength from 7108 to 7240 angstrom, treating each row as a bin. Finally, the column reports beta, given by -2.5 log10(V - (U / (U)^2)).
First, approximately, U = 9463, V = 6555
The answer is -9.5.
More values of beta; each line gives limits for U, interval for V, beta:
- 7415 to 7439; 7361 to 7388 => -8.4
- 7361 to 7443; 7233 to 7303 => -9.2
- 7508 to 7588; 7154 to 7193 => -8.2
